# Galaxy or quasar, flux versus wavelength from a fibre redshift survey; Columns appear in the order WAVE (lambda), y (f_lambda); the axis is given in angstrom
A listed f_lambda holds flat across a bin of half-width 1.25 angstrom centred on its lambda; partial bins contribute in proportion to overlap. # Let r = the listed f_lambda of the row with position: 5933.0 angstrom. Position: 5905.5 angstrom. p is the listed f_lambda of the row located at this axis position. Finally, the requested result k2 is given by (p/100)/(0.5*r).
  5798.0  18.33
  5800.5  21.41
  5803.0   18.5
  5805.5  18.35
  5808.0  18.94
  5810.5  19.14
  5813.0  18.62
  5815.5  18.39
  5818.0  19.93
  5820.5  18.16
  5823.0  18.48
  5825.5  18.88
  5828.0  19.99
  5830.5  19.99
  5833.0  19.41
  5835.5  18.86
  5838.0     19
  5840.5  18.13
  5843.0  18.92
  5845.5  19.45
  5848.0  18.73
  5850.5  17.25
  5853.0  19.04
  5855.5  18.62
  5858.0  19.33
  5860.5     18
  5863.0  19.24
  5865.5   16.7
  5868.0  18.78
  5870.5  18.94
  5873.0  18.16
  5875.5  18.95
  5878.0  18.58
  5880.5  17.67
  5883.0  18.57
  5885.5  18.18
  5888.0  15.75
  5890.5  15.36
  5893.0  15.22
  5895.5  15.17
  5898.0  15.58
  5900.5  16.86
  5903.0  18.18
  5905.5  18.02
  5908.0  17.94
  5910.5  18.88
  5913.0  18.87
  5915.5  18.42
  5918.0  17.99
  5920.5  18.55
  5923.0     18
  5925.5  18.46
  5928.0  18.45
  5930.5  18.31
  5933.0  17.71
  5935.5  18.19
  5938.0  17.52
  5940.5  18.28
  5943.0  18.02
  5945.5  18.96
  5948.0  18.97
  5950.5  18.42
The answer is 0.020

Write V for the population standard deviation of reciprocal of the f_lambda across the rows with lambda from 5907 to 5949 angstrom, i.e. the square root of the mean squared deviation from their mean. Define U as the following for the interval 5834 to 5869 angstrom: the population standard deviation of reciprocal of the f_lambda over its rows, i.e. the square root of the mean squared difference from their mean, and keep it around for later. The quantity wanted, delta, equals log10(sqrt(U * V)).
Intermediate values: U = 0.0024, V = 0.0013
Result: -2.76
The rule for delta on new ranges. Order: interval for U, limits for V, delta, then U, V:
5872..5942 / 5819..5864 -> -2.55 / 0.0040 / 0.0019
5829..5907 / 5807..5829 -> -2.56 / 0.0045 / 0.0017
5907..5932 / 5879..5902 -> -2.68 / 0.0009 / 0.0046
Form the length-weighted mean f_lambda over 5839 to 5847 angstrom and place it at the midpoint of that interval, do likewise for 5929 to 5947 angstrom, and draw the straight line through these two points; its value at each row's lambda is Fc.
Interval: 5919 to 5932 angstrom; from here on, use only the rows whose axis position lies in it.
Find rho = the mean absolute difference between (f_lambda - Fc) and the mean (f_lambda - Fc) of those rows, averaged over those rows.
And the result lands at 0.15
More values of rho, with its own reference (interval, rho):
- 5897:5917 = 0.84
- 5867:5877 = 0.27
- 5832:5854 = 0.47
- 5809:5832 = 0.63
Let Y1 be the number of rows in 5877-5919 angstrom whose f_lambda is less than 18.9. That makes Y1 17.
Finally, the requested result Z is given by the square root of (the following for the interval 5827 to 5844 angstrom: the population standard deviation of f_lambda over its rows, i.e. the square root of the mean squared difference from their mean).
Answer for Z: 0.79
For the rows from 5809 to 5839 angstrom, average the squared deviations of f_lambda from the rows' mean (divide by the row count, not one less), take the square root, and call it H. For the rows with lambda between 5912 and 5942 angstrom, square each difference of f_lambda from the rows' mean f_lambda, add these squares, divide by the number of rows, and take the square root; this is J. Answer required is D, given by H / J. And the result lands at 1.7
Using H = 0.61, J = 0.36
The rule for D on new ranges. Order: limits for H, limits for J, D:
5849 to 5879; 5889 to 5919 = 0.5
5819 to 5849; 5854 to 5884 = 0.8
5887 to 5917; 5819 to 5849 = 2.5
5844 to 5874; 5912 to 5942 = 2.3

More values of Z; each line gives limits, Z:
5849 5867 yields 0.98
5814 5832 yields 0.87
